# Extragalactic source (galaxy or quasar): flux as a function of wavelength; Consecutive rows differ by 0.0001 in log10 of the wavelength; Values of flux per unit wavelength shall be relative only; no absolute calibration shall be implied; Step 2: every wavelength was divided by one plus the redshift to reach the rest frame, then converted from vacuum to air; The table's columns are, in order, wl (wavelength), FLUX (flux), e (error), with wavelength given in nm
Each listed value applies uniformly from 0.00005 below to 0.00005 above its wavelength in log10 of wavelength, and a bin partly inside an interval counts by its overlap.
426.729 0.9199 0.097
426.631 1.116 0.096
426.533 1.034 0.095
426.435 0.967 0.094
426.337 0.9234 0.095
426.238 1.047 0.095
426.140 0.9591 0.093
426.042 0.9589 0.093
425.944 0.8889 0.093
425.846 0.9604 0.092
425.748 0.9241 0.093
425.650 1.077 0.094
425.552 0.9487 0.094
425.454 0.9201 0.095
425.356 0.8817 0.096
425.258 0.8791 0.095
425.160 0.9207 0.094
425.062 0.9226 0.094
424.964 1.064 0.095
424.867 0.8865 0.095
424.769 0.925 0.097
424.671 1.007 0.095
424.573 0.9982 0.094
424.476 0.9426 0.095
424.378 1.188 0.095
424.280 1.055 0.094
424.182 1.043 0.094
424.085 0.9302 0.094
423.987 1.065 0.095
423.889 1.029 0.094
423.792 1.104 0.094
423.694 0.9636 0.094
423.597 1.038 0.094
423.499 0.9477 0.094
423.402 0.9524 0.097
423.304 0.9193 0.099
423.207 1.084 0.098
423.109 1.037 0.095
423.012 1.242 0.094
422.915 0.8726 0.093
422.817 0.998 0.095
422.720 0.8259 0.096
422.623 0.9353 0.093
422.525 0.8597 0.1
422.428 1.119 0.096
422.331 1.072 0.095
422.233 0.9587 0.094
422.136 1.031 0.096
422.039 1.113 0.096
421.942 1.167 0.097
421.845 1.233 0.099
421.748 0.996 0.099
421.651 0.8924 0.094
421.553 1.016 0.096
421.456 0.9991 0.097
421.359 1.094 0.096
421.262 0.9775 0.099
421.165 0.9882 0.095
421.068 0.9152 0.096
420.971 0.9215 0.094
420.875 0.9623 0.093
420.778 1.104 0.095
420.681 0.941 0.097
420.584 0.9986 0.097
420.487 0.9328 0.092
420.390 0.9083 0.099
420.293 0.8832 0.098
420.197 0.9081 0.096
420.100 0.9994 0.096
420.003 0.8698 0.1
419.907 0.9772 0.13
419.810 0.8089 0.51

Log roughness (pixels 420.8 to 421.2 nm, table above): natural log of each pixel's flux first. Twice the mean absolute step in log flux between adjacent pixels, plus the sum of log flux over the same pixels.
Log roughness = -0.1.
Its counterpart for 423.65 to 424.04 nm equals 0.3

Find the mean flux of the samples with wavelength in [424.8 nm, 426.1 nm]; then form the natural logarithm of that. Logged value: -0.06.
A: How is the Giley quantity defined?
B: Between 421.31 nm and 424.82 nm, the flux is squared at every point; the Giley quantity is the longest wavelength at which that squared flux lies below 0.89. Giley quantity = 424.769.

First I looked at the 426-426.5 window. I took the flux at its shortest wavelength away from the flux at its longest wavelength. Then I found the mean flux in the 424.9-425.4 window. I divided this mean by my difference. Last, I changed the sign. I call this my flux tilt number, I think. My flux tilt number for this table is -115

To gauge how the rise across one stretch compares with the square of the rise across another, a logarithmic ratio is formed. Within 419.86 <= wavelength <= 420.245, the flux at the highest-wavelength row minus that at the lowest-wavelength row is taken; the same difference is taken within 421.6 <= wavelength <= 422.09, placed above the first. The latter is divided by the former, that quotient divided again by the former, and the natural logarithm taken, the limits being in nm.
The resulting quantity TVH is 4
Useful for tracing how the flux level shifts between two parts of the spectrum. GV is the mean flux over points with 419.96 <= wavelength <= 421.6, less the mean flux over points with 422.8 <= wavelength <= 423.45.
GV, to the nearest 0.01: -0.05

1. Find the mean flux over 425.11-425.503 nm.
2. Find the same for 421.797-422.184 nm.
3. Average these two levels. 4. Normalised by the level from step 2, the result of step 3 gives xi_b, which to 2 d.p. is 0.90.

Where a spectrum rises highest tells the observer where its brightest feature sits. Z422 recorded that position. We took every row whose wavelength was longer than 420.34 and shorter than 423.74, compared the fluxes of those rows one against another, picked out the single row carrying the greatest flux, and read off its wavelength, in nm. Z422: 423.012 nm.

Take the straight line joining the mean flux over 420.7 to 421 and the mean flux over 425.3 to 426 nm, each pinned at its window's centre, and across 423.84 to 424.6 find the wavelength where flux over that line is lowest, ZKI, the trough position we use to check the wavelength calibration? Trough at 424.085 nm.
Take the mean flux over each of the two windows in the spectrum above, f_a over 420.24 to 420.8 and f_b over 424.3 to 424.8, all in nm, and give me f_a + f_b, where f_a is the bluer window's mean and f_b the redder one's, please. 1.97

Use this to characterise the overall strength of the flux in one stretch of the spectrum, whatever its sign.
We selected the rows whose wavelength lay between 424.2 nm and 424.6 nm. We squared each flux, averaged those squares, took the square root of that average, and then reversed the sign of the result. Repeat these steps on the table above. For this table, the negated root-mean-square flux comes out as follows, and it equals -1.05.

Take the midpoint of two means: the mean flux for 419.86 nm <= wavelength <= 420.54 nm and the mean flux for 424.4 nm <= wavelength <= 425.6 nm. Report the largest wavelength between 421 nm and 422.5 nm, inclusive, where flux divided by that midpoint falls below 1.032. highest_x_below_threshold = 422.233 nm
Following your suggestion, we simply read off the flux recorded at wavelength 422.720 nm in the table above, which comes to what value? 0.8259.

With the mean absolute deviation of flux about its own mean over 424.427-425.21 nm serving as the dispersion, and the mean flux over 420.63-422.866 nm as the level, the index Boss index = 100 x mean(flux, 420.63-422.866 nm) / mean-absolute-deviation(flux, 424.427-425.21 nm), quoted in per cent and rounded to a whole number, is 2070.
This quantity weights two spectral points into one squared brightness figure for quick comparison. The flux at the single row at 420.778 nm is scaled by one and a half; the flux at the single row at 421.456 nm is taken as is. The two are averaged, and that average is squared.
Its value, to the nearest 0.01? 1.76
